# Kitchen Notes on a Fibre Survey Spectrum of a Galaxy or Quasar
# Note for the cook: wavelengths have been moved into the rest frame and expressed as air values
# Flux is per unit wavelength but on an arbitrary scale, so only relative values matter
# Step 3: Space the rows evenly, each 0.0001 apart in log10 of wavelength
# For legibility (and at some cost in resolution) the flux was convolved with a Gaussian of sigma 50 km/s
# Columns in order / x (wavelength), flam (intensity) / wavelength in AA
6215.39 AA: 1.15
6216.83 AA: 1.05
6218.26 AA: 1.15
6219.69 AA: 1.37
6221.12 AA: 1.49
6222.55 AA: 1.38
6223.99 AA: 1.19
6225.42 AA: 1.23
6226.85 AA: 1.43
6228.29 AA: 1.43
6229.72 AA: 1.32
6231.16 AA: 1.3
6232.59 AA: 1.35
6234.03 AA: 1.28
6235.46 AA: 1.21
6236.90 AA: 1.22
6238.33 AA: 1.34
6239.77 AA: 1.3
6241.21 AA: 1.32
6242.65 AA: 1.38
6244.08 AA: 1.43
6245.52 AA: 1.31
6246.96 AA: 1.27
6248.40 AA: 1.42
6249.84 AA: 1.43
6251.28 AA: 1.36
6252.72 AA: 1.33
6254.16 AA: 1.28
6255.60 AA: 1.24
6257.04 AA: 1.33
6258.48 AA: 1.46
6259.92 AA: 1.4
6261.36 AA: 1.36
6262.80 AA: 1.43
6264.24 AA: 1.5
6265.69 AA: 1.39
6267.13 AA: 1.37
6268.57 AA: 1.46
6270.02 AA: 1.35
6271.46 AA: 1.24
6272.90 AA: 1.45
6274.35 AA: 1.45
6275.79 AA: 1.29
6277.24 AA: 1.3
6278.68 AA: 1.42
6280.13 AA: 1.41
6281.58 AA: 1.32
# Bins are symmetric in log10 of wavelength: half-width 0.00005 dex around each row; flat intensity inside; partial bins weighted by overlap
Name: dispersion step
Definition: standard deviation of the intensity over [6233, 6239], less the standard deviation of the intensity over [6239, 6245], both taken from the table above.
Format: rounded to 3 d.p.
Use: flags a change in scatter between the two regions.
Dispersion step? 0.001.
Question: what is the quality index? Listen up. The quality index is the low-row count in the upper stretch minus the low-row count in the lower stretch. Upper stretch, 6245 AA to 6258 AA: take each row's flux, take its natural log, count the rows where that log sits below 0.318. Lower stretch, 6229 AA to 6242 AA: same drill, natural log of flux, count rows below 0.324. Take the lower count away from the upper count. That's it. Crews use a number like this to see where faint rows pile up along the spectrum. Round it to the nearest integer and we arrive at -2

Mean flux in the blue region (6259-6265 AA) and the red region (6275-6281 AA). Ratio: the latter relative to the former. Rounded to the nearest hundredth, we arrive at 0.95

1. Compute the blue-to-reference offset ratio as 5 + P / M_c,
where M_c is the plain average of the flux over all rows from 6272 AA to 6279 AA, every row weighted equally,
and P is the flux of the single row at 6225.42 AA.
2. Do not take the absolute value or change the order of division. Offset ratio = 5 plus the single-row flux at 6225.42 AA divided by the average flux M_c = 5.89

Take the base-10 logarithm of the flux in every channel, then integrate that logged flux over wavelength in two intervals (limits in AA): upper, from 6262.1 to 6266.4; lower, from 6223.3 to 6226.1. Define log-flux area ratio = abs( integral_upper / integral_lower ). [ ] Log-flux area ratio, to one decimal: 2.9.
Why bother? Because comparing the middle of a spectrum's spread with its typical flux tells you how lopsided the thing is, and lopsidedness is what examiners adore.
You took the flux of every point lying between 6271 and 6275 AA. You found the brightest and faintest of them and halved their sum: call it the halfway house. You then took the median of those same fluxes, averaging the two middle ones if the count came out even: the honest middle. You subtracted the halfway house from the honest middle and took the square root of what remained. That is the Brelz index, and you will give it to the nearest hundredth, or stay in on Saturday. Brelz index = 0.32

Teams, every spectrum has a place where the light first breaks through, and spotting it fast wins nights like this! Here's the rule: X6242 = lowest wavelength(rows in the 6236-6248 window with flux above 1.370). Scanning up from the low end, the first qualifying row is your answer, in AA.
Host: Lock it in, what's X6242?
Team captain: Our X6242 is 6242.65 AA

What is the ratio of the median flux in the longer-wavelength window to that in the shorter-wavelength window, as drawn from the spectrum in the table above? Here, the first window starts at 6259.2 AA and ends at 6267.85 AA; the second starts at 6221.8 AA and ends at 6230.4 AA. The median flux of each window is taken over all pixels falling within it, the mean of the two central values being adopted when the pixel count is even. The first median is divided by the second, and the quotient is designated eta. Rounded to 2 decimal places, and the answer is 1.03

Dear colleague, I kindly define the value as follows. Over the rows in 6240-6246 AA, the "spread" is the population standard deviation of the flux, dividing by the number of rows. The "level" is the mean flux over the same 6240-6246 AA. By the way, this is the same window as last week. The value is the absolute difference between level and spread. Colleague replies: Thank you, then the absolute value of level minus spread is 1.31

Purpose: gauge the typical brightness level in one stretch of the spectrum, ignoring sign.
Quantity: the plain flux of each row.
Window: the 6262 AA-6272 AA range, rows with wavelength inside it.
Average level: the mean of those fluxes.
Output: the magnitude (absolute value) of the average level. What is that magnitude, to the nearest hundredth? 1.39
